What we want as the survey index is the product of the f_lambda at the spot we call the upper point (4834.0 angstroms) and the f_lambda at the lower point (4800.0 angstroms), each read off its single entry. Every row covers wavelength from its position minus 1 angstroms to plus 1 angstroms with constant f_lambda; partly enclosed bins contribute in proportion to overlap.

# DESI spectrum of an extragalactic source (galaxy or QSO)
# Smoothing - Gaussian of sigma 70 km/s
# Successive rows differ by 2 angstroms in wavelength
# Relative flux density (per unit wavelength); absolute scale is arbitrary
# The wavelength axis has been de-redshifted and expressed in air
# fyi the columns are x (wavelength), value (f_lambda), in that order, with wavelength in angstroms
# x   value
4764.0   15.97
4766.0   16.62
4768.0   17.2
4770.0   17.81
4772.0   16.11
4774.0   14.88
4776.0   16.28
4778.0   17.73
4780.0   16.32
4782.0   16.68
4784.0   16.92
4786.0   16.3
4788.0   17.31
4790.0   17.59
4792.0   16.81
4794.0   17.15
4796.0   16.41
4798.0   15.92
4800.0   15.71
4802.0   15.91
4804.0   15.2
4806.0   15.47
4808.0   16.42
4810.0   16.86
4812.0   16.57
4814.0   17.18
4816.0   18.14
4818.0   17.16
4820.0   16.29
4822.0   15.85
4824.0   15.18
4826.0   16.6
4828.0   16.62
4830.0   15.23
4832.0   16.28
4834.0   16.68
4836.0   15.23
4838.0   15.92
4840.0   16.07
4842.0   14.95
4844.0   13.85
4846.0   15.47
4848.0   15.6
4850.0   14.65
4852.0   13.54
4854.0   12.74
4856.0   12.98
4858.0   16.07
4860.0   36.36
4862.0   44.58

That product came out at 262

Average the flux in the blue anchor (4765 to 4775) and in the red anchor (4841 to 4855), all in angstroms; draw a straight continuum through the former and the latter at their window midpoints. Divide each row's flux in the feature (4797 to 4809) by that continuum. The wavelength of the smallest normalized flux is 4804.0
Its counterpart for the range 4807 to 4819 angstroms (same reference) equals 4808.0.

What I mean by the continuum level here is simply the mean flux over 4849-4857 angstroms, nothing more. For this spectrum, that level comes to 13.48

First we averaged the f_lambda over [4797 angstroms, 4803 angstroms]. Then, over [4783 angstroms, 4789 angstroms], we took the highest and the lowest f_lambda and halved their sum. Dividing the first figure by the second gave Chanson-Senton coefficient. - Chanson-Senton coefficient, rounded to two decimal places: 0.94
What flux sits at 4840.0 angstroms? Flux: 16.07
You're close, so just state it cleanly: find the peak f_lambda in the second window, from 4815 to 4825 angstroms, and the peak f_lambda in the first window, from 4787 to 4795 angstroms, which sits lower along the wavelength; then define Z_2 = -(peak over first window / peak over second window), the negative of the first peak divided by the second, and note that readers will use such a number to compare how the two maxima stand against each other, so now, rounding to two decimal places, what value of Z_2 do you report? -0.97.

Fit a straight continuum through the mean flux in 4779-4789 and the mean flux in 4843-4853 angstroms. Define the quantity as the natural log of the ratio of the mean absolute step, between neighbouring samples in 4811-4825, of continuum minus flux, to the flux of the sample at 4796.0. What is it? -3.11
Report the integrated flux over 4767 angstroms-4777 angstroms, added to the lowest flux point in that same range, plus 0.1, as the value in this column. 180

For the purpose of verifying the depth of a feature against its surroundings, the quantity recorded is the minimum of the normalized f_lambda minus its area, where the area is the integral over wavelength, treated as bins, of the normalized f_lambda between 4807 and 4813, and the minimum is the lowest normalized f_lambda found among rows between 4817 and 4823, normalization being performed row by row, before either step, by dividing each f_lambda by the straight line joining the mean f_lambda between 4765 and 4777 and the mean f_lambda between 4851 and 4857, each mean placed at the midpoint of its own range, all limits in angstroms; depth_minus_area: -5.60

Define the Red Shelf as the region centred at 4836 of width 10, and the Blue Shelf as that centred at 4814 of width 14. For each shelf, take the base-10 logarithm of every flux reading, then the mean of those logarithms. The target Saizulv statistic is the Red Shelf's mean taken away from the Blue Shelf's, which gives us 0.024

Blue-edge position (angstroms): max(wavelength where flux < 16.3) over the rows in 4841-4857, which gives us 4856.0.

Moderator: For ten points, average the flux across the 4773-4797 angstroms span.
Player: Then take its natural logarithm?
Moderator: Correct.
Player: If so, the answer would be 2.82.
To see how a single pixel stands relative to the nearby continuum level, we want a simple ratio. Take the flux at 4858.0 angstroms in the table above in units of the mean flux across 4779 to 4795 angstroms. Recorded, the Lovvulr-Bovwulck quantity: 0.95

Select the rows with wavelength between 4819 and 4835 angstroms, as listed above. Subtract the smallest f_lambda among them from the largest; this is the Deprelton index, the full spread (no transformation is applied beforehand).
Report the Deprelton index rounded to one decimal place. 1.5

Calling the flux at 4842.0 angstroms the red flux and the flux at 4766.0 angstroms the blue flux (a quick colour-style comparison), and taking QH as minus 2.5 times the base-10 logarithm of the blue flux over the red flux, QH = -0.11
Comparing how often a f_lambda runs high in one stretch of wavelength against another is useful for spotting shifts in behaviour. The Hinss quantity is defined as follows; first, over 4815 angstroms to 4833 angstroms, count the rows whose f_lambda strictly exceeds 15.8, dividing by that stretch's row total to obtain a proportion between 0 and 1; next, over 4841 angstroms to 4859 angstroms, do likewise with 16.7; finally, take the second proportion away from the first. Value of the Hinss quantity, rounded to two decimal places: 0.78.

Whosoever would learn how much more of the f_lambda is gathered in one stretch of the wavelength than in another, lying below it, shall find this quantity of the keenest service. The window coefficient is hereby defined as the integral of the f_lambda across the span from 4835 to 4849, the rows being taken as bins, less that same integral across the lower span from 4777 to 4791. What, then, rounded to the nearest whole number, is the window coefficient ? -24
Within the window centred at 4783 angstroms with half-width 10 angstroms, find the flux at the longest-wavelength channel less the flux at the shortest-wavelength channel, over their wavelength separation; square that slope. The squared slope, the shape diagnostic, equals 0.011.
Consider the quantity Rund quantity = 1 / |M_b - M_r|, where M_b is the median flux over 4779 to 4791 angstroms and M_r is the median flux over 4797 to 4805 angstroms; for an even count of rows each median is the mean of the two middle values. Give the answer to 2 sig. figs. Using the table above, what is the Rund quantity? 1.0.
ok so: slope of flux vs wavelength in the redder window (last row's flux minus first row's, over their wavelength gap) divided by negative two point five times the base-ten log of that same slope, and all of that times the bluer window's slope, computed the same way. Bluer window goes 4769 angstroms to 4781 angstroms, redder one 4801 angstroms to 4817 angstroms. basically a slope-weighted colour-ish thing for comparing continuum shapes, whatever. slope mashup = -0.012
